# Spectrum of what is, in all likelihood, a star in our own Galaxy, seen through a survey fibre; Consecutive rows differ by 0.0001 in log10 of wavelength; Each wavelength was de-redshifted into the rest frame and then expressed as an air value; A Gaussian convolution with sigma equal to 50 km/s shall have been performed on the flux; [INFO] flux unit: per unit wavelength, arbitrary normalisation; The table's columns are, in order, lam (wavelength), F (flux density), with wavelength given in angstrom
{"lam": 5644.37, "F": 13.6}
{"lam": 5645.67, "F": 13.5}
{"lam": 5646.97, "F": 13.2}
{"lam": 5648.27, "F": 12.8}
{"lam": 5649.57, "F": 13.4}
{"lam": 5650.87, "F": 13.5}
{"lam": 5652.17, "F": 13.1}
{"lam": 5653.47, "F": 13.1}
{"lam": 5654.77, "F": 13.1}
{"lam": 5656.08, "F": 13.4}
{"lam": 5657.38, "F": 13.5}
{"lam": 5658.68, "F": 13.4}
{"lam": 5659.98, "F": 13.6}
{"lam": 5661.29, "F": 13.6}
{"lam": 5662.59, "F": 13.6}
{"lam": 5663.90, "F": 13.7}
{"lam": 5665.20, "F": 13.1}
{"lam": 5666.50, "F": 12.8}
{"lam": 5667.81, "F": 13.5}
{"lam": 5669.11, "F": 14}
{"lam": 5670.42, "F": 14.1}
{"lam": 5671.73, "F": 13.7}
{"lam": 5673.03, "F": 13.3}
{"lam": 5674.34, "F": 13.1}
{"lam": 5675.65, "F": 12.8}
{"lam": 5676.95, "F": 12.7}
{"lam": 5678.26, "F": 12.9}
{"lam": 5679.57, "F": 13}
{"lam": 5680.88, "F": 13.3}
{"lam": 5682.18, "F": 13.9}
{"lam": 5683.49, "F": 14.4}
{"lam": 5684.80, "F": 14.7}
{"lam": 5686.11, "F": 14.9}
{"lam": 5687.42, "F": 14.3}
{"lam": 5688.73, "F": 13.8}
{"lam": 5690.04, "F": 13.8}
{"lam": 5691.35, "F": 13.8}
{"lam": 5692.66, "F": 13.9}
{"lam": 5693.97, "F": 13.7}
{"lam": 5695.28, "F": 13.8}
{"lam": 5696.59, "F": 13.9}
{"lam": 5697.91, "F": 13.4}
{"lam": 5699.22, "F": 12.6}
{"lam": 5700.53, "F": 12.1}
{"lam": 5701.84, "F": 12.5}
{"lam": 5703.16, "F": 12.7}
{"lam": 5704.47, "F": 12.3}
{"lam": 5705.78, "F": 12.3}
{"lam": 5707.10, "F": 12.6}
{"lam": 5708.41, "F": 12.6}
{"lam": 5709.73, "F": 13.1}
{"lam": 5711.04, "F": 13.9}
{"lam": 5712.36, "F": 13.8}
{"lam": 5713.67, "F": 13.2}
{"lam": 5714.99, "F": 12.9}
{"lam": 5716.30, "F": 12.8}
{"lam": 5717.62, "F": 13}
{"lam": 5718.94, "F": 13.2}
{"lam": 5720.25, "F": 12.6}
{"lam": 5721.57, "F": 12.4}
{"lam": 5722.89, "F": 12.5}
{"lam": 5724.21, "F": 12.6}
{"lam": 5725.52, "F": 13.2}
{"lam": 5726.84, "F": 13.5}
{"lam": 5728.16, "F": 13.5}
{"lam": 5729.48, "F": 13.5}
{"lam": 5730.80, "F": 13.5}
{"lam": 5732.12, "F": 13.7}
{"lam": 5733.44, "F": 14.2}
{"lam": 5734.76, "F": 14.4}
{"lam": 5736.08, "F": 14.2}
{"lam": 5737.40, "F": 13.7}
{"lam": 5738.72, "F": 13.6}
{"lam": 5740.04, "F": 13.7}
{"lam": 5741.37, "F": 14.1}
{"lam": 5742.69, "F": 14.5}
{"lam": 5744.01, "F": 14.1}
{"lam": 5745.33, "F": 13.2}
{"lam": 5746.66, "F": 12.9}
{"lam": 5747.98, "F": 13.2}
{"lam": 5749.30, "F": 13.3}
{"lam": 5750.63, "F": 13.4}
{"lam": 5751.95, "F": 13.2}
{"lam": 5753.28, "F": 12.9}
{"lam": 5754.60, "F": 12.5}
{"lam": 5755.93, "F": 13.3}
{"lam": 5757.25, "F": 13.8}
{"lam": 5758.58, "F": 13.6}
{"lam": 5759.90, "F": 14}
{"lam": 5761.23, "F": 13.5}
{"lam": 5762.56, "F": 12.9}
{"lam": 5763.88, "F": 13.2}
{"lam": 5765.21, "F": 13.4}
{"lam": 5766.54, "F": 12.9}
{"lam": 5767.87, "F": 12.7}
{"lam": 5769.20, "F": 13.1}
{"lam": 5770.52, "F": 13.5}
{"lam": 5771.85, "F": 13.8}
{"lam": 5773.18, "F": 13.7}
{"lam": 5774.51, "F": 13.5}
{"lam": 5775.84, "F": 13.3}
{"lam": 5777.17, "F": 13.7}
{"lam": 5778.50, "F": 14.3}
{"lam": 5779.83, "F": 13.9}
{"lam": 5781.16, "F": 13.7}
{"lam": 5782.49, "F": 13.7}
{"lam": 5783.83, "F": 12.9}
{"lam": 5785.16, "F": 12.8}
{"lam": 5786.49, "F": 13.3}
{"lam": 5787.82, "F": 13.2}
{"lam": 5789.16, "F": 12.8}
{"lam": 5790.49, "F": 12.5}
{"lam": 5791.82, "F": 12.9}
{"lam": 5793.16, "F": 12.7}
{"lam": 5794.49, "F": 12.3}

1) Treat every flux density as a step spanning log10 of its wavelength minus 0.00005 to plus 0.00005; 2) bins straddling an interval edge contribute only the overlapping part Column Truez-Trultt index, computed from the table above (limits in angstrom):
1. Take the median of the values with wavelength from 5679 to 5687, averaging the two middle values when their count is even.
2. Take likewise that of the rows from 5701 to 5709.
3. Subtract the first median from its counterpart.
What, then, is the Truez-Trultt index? -1.6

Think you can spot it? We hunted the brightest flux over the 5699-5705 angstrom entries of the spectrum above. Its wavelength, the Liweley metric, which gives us 5703.16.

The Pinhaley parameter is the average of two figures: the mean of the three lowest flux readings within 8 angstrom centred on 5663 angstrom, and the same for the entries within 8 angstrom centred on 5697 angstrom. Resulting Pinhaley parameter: 12.93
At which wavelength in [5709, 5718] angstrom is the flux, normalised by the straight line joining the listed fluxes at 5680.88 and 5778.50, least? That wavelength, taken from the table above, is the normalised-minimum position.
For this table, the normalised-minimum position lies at 5716.30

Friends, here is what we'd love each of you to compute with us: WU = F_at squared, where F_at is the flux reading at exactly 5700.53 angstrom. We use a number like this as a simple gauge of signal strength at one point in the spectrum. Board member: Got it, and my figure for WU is 146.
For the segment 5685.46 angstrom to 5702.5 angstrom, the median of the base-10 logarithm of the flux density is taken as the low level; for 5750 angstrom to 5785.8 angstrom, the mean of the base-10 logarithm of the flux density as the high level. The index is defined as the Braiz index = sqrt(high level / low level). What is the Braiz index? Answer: 0.99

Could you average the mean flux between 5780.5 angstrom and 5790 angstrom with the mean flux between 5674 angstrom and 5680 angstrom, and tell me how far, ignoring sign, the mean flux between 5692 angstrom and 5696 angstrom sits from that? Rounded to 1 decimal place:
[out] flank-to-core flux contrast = 0.8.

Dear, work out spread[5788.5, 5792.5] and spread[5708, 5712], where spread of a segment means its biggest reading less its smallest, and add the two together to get 1.70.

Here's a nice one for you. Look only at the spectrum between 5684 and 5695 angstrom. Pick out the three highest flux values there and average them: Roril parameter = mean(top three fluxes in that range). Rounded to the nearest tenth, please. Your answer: 14.6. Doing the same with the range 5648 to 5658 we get 13.5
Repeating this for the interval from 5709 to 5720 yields 13.6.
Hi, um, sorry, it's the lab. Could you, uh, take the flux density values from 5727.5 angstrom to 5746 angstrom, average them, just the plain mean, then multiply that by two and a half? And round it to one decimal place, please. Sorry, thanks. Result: 34.6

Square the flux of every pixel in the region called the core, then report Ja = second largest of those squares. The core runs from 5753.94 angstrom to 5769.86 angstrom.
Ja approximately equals 190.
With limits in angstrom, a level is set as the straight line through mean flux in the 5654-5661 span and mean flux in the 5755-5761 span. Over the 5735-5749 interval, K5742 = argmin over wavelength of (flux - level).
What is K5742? 5746.66 angstrom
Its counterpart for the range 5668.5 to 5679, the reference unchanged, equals 5676.95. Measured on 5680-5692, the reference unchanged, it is 5680.88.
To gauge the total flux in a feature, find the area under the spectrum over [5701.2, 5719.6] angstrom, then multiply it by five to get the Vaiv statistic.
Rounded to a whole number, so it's 1189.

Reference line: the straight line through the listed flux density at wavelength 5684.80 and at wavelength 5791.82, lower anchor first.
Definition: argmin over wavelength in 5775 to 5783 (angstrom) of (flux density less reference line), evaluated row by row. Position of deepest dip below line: 5775.84 angstrom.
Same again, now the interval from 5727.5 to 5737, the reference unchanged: 5728.16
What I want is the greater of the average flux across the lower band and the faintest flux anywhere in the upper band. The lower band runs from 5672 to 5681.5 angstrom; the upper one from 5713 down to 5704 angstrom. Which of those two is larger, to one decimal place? 13.0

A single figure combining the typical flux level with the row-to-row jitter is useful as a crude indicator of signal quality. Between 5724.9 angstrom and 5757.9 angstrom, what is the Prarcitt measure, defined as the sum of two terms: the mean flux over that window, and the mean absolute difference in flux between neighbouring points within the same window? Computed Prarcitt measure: 13.9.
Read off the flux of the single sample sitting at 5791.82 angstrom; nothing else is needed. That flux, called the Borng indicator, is 12.9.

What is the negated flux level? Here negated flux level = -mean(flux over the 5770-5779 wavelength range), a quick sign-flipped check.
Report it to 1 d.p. -13.7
